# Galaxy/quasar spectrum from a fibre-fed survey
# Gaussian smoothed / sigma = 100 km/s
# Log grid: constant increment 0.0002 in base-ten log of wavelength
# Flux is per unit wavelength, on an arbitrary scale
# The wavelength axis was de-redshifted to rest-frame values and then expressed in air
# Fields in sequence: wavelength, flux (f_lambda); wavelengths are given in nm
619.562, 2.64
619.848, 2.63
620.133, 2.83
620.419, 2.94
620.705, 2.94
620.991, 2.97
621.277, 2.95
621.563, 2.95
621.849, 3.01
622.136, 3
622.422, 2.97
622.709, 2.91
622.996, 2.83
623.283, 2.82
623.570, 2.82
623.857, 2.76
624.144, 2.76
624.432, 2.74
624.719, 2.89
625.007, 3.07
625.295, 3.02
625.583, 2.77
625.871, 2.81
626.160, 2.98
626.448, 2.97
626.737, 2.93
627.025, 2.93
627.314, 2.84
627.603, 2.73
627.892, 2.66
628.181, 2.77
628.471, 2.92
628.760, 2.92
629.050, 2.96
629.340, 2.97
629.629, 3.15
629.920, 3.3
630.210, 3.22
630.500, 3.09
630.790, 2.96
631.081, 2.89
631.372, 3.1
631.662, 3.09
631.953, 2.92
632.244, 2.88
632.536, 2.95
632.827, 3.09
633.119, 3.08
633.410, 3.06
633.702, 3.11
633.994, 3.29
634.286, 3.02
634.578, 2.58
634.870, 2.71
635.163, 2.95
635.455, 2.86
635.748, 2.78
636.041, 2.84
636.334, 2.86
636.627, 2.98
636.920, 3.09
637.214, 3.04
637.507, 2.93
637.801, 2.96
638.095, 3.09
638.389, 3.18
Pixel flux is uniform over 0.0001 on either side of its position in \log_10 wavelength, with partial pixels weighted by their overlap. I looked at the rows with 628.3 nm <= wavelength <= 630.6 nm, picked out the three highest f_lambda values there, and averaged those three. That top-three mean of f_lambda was 3.22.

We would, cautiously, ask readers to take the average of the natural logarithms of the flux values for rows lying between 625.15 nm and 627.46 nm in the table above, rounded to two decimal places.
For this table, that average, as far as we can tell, 1.07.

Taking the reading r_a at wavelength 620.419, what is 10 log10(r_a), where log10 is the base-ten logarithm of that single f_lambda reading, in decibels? 4.68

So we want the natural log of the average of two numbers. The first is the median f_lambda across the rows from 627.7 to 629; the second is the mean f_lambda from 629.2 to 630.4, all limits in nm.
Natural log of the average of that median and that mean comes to 1.099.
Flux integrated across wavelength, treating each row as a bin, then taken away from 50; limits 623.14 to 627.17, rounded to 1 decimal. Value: 38.4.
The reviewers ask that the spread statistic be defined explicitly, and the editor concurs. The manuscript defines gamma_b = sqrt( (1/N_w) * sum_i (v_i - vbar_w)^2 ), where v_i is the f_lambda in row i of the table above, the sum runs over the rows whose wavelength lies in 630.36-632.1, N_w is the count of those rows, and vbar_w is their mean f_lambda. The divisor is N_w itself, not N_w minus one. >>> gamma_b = 0.087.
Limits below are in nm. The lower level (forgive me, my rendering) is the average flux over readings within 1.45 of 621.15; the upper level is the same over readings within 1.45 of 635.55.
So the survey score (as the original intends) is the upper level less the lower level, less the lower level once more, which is -2.97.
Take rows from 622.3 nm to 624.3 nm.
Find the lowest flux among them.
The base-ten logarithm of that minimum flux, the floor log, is 0.441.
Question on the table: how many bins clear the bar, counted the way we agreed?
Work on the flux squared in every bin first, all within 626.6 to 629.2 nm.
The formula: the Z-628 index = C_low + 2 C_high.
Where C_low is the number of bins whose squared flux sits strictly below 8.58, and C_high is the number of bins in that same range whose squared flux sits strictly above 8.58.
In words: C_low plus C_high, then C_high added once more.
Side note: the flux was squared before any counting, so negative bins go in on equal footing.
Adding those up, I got 12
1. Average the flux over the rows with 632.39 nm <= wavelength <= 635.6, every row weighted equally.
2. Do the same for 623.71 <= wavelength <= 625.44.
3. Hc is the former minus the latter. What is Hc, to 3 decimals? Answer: 0.099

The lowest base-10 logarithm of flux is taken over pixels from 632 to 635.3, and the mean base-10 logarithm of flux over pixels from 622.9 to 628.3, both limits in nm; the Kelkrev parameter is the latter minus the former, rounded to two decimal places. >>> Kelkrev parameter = 0.04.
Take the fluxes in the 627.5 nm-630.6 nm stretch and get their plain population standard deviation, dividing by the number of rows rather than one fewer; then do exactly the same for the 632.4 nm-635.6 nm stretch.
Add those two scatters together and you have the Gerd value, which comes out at 0.383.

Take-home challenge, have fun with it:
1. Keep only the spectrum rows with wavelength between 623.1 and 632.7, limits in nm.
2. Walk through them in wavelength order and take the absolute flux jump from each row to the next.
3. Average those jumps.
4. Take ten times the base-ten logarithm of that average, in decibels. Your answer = -10.6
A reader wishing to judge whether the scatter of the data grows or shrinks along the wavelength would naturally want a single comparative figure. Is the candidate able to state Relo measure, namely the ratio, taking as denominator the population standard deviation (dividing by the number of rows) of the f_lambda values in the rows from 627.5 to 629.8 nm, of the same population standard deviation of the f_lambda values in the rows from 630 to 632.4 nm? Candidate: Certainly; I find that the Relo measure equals 0.78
